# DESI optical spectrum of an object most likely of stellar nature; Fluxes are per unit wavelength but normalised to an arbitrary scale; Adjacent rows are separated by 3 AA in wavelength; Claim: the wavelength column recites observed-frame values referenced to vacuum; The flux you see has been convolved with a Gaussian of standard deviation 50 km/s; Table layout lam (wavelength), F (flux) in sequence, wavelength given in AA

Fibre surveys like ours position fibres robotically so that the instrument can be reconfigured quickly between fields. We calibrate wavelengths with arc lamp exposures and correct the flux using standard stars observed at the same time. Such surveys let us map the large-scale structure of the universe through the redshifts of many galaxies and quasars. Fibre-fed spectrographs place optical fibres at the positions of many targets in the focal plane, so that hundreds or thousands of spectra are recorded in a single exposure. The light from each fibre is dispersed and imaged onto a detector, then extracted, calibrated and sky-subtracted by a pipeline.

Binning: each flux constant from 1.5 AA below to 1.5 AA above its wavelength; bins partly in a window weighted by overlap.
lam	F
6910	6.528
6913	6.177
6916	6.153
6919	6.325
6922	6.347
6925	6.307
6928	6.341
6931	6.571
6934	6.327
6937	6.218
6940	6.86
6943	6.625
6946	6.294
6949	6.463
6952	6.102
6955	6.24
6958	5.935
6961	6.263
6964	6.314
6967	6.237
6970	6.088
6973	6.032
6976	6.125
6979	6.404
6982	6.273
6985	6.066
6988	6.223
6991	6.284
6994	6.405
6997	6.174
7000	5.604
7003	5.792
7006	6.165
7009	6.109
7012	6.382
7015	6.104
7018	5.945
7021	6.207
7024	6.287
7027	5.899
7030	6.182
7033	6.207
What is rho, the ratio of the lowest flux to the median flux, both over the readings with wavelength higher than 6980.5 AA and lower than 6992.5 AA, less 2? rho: -1.03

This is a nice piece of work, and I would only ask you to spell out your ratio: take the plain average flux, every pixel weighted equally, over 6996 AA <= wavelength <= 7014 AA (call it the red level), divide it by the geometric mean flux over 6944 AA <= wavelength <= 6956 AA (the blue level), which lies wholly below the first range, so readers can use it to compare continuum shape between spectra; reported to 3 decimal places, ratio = 0.962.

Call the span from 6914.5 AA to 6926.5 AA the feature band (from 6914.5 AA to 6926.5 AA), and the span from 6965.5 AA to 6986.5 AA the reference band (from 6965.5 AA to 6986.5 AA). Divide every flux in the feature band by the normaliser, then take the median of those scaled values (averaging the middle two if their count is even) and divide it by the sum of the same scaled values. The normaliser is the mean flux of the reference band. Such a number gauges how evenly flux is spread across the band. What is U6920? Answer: 0.251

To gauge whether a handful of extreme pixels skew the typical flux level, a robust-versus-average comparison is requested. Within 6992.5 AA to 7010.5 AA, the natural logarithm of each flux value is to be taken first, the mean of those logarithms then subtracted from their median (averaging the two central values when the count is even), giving 0.0167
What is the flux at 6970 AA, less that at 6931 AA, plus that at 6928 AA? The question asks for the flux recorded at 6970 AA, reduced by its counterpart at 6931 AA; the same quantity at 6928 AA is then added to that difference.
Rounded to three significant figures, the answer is 5.86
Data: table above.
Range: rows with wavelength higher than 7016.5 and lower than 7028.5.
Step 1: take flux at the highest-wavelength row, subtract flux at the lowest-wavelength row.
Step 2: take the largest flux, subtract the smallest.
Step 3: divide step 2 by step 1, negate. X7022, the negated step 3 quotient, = 8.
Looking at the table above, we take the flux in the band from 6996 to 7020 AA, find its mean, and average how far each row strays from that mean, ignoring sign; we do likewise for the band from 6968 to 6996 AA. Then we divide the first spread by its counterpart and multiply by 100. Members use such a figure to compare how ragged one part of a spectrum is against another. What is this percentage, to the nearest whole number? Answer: 161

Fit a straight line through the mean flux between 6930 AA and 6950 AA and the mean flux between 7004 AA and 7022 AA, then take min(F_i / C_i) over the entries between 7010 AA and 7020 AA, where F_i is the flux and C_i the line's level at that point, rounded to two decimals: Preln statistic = 0.97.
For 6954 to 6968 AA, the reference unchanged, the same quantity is 0.93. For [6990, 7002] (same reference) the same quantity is 0.90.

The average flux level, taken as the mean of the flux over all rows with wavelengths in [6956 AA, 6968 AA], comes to 6.19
